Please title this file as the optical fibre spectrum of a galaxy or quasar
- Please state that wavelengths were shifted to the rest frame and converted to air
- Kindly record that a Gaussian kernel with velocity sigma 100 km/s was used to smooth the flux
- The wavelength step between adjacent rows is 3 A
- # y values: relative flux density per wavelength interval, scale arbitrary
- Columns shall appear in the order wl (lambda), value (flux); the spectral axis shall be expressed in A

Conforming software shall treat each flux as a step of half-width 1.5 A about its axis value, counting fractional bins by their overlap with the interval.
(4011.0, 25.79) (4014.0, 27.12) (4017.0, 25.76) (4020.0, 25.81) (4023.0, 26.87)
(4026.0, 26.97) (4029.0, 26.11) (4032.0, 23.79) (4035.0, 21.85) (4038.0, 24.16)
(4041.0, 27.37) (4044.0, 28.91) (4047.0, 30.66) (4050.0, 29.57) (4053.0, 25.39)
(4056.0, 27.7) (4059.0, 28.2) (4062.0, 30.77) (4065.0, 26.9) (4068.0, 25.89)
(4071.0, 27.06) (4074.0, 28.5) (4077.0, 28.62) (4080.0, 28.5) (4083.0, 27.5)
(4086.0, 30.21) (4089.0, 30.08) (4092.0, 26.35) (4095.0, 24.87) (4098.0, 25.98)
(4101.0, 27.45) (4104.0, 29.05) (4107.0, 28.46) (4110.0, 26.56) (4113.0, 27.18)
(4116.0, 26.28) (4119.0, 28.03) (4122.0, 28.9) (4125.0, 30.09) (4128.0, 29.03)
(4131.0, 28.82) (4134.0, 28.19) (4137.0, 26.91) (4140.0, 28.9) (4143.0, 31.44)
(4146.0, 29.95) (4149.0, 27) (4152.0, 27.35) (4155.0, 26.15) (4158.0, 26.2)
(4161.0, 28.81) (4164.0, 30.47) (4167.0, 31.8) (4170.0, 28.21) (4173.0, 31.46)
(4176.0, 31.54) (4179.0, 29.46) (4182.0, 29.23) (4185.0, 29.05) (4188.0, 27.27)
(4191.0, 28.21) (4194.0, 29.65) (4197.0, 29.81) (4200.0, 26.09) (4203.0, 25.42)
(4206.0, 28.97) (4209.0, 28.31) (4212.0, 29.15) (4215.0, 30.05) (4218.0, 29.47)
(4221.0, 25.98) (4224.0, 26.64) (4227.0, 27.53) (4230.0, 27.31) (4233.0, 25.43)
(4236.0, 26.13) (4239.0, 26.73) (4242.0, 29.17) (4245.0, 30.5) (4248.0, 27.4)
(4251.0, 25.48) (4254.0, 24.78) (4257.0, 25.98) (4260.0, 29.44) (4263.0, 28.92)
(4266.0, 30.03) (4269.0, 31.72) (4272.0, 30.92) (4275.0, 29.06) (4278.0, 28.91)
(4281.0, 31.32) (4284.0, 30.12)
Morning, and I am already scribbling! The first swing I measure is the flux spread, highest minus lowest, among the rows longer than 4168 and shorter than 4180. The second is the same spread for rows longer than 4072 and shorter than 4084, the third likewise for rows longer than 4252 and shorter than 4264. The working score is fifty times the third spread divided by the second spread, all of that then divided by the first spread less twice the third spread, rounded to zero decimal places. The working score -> -35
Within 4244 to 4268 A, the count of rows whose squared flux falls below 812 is 4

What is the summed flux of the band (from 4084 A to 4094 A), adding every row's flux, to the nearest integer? 87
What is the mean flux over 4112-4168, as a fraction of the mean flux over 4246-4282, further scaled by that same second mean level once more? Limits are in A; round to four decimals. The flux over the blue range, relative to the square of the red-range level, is 0.0347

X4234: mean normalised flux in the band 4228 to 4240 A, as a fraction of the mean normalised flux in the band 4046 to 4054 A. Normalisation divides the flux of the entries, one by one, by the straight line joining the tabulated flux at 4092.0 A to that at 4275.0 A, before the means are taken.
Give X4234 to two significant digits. 0.84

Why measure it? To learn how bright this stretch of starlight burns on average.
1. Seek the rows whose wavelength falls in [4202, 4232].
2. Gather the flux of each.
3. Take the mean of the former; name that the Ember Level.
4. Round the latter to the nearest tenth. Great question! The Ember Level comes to 27.9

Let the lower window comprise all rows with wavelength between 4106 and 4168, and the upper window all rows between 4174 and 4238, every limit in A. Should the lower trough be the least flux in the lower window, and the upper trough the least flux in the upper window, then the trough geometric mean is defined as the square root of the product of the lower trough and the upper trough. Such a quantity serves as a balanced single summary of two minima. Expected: 25.8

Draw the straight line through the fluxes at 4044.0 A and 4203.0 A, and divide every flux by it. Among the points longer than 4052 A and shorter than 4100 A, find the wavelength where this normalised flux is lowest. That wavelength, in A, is 4053.0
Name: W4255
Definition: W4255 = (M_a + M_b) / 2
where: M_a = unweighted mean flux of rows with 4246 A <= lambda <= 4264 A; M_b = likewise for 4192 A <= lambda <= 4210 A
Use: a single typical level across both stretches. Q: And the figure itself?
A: 27.5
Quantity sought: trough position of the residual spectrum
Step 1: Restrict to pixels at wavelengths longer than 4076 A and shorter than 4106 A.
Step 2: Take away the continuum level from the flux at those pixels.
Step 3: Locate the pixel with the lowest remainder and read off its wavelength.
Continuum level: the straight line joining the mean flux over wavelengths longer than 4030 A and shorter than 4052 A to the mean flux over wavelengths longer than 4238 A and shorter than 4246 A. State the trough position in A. 4095.0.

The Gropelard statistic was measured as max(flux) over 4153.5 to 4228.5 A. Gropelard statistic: 31.8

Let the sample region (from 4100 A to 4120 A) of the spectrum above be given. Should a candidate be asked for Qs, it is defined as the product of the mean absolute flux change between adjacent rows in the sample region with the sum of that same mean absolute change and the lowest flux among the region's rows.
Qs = 34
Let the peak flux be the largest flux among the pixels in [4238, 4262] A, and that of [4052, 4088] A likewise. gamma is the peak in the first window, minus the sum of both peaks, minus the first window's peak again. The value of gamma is -61.3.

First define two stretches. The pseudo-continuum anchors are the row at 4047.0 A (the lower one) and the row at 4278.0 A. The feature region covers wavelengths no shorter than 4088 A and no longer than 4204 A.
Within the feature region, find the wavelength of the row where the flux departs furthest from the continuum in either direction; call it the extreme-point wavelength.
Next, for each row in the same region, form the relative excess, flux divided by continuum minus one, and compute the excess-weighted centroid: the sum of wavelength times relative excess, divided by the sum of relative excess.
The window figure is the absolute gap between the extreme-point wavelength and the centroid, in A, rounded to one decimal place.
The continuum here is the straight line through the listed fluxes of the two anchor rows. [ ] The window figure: 36.8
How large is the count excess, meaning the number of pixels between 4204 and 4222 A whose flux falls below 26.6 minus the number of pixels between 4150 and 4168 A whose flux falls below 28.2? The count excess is -2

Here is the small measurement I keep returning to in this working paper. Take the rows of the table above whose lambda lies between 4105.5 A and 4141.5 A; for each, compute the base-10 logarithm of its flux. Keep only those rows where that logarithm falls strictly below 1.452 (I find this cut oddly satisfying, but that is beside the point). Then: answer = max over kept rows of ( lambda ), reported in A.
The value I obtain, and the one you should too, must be 4137.0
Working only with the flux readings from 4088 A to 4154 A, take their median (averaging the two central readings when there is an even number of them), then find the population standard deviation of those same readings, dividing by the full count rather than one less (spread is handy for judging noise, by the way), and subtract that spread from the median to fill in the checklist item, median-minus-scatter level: 26.54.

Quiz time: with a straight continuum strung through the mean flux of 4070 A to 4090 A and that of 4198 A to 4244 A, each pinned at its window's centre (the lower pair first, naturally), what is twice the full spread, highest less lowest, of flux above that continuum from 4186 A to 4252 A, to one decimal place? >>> 10.8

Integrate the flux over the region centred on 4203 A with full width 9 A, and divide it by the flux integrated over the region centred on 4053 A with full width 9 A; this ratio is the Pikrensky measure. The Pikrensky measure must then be 0.97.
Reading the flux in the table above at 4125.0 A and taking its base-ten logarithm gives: 1.48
